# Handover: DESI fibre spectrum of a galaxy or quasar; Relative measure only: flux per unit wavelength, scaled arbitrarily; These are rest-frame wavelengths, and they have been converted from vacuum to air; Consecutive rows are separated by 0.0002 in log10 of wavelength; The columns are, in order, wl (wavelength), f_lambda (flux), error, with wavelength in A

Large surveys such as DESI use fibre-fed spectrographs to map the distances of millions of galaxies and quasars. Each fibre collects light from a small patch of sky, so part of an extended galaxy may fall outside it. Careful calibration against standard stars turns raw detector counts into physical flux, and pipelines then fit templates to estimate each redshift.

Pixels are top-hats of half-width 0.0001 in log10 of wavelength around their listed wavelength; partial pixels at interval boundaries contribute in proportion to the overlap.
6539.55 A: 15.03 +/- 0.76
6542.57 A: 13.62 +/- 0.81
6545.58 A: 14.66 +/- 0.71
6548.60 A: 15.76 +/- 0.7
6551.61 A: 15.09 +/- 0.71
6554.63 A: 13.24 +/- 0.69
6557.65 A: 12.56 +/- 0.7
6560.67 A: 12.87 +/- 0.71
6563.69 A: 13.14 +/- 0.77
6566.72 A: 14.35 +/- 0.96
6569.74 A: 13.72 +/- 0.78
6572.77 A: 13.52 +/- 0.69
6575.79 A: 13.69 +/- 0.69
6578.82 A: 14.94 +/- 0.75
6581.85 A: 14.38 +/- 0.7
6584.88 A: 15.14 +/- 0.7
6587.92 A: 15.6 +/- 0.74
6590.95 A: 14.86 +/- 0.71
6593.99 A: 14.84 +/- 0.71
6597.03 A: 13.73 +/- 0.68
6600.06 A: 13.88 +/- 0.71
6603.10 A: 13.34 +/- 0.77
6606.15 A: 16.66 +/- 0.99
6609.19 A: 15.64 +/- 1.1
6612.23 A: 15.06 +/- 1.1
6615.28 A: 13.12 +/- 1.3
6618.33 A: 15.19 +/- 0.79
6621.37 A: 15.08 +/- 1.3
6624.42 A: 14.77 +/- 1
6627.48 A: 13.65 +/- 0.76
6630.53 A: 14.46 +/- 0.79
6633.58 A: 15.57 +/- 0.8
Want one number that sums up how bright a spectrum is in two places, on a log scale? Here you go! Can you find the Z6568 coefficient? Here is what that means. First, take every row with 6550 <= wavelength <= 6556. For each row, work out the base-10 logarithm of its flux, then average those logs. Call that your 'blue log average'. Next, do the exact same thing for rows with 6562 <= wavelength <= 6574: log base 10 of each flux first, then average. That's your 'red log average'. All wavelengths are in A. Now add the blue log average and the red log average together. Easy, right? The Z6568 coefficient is 2.29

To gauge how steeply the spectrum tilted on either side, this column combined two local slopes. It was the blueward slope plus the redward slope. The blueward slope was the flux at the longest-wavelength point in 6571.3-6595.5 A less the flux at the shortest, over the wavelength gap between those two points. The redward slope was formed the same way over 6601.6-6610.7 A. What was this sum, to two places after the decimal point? 0.44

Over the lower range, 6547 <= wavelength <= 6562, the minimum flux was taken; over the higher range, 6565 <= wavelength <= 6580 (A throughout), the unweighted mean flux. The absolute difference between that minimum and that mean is 1.5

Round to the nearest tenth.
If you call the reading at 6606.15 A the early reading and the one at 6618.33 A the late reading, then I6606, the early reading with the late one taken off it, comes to 1.5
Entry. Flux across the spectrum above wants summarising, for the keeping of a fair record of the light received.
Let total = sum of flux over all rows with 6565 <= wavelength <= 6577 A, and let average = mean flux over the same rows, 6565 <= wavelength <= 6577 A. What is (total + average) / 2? 34.5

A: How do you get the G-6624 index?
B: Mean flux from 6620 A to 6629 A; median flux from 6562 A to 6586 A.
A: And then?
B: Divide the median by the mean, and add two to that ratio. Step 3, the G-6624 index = 2.97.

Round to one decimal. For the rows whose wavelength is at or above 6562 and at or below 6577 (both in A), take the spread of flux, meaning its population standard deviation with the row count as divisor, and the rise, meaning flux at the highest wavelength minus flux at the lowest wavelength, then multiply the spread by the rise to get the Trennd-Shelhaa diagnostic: 0.2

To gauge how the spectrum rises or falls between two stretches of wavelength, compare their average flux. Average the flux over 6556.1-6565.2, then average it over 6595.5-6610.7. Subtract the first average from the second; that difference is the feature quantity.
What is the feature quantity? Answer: 1.8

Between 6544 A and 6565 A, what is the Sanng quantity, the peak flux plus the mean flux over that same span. 29.7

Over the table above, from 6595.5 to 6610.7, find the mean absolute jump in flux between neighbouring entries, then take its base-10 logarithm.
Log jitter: 0.10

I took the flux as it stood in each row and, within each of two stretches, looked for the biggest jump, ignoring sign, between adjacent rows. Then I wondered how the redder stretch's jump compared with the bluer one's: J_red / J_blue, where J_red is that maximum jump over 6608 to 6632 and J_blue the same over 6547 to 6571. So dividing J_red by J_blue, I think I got 1.1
